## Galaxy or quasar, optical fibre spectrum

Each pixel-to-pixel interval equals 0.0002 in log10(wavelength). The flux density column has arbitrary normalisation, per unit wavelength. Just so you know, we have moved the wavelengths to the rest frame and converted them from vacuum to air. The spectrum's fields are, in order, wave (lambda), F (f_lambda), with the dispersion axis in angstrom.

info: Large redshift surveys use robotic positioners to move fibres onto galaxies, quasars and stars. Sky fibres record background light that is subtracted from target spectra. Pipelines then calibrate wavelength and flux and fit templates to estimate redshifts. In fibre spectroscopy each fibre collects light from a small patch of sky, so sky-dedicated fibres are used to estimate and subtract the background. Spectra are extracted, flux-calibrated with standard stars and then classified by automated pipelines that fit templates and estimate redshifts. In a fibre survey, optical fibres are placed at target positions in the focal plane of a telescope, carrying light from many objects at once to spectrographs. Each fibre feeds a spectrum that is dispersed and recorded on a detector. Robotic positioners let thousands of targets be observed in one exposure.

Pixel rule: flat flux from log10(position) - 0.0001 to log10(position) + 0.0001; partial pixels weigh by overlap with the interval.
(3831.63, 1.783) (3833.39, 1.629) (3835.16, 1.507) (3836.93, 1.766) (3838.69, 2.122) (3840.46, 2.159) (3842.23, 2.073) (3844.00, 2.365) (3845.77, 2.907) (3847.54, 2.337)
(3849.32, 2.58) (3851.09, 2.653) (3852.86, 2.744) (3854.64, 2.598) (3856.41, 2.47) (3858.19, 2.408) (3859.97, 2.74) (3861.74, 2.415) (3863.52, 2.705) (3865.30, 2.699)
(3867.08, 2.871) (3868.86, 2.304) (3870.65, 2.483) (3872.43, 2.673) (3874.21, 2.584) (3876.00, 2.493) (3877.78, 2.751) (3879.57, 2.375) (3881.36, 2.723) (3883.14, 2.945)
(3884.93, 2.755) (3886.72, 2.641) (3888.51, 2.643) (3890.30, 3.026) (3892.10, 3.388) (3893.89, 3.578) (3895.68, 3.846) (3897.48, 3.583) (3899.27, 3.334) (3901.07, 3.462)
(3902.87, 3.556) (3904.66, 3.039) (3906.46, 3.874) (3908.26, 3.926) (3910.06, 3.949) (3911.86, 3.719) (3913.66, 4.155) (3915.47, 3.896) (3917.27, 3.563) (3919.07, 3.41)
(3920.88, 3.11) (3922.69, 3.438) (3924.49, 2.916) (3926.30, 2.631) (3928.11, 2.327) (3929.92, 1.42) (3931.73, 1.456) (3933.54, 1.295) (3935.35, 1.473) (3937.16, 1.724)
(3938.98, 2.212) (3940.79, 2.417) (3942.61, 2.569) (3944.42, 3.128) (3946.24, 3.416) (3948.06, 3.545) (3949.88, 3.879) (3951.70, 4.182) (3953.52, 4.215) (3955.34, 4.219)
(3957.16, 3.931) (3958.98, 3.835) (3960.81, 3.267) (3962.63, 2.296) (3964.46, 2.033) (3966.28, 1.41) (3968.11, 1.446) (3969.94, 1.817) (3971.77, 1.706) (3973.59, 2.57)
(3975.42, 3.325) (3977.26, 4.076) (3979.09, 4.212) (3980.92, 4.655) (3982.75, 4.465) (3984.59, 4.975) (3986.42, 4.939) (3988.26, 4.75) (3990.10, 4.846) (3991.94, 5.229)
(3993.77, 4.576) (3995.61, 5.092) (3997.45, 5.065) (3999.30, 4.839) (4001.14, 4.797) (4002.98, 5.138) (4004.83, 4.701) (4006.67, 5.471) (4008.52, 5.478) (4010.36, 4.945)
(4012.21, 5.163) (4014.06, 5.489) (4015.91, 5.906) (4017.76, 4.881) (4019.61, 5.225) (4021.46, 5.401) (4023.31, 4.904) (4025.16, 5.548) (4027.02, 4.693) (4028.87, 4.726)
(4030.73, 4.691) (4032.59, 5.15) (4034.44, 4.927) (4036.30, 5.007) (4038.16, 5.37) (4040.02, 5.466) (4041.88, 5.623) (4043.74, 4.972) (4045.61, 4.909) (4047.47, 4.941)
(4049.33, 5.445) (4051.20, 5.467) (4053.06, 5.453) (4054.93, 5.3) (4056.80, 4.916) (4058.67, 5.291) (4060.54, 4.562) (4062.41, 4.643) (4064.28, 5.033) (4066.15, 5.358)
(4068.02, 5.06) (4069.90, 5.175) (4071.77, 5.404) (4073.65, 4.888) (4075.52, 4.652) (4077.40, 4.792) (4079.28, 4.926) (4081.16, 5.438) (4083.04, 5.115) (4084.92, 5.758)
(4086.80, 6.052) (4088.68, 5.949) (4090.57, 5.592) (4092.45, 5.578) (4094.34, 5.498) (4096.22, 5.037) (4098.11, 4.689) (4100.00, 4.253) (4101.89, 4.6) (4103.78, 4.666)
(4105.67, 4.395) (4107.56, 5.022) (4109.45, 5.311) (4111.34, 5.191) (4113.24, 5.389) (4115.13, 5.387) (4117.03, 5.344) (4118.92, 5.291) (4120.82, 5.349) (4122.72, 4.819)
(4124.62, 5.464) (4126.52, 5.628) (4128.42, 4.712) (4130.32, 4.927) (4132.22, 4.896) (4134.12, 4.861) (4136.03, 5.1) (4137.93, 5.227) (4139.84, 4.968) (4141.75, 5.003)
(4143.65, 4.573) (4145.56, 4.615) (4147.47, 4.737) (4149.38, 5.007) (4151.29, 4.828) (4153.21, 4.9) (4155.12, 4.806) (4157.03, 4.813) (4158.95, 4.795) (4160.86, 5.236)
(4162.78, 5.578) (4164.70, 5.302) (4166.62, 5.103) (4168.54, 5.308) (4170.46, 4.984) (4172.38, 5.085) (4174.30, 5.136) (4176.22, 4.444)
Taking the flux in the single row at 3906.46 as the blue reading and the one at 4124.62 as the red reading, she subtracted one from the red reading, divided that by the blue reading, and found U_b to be 1.15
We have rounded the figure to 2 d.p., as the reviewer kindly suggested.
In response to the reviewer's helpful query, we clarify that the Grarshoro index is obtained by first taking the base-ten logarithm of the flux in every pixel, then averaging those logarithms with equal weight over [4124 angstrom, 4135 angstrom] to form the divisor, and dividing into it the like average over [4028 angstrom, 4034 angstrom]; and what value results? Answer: 0.97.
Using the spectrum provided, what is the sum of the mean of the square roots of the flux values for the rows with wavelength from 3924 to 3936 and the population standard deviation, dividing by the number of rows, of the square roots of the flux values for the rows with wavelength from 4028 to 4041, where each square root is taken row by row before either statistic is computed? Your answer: 1.43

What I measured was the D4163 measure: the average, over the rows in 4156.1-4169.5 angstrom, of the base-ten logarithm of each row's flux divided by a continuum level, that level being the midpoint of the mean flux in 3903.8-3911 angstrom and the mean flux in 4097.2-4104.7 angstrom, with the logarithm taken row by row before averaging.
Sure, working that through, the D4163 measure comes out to 0.10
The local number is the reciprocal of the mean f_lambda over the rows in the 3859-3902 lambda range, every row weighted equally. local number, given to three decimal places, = 0.348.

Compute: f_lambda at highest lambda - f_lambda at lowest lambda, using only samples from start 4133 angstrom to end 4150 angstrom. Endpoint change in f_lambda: 0.1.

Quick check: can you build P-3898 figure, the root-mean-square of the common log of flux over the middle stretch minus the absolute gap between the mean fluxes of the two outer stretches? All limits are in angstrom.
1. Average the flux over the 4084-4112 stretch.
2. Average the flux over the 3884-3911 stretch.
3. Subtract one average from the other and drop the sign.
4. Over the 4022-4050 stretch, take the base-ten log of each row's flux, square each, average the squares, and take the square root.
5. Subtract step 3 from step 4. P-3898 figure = -1.1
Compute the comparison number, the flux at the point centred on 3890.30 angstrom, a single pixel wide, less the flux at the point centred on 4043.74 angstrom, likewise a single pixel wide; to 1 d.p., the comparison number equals -1.9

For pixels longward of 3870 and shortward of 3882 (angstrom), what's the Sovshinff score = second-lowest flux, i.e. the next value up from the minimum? 2.483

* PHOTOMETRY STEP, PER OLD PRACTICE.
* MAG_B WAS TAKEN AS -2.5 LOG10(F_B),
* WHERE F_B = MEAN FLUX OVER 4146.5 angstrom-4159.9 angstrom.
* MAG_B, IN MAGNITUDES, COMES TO -1.71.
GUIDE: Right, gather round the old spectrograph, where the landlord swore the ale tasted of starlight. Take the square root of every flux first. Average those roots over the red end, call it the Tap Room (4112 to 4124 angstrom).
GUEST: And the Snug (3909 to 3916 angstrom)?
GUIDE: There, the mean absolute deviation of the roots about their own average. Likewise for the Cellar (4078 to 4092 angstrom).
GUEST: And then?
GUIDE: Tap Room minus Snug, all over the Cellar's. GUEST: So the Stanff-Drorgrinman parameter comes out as 32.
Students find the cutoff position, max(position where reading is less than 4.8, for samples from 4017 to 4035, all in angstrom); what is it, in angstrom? 4030.73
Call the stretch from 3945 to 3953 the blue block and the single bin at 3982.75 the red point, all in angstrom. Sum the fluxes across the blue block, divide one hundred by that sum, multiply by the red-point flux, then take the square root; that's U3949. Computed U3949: 5.5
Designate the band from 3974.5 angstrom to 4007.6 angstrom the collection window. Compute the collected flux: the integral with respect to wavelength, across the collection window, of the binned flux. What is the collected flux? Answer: 157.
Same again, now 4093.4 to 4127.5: 173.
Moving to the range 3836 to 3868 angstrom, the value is 79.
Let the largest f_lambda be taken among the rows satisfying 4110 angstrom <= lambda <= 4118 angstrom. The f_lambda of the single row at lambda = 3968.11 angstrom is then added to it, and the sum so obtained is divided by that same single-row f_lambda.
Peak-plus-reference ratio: 4.73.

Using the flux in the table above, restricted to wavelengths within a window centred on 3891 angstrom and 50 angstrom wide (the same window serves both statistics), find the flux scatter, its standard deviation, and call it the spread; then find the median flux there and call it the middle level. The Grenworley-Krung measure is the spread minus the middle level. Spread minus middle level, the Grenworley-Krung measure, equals -2.5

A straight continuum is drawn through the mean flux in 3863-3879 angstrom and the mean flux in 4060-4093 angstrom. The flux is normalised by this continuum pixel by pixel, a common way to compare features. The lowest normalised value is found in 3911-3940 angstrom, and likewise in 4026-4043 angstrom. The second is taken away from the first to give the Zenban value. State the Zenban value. -0.6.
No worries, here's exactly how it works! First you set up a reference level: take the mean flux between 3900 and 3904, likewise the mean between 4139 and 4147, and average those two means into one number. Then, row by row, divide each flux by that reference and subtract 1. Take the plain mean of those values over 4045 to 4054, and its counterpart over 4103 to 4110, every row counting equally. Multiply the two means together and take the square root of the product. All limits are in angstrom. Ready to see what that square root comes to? 0.21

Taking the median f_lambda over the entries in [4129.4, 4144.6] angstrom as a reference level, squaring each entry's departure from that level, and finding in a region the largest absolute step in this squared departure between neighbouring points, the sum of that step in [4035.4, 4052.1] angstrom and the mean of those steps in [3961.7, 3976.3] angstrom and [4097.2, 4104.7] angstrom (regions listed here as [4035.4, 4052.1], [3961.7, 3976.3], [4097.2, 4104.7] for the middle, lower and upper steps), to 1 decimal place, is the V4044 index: 3.1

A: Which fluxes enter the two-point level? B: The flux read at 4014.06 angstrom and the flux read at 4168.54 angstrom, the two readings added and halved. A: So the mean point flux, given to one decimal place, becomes 5.4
